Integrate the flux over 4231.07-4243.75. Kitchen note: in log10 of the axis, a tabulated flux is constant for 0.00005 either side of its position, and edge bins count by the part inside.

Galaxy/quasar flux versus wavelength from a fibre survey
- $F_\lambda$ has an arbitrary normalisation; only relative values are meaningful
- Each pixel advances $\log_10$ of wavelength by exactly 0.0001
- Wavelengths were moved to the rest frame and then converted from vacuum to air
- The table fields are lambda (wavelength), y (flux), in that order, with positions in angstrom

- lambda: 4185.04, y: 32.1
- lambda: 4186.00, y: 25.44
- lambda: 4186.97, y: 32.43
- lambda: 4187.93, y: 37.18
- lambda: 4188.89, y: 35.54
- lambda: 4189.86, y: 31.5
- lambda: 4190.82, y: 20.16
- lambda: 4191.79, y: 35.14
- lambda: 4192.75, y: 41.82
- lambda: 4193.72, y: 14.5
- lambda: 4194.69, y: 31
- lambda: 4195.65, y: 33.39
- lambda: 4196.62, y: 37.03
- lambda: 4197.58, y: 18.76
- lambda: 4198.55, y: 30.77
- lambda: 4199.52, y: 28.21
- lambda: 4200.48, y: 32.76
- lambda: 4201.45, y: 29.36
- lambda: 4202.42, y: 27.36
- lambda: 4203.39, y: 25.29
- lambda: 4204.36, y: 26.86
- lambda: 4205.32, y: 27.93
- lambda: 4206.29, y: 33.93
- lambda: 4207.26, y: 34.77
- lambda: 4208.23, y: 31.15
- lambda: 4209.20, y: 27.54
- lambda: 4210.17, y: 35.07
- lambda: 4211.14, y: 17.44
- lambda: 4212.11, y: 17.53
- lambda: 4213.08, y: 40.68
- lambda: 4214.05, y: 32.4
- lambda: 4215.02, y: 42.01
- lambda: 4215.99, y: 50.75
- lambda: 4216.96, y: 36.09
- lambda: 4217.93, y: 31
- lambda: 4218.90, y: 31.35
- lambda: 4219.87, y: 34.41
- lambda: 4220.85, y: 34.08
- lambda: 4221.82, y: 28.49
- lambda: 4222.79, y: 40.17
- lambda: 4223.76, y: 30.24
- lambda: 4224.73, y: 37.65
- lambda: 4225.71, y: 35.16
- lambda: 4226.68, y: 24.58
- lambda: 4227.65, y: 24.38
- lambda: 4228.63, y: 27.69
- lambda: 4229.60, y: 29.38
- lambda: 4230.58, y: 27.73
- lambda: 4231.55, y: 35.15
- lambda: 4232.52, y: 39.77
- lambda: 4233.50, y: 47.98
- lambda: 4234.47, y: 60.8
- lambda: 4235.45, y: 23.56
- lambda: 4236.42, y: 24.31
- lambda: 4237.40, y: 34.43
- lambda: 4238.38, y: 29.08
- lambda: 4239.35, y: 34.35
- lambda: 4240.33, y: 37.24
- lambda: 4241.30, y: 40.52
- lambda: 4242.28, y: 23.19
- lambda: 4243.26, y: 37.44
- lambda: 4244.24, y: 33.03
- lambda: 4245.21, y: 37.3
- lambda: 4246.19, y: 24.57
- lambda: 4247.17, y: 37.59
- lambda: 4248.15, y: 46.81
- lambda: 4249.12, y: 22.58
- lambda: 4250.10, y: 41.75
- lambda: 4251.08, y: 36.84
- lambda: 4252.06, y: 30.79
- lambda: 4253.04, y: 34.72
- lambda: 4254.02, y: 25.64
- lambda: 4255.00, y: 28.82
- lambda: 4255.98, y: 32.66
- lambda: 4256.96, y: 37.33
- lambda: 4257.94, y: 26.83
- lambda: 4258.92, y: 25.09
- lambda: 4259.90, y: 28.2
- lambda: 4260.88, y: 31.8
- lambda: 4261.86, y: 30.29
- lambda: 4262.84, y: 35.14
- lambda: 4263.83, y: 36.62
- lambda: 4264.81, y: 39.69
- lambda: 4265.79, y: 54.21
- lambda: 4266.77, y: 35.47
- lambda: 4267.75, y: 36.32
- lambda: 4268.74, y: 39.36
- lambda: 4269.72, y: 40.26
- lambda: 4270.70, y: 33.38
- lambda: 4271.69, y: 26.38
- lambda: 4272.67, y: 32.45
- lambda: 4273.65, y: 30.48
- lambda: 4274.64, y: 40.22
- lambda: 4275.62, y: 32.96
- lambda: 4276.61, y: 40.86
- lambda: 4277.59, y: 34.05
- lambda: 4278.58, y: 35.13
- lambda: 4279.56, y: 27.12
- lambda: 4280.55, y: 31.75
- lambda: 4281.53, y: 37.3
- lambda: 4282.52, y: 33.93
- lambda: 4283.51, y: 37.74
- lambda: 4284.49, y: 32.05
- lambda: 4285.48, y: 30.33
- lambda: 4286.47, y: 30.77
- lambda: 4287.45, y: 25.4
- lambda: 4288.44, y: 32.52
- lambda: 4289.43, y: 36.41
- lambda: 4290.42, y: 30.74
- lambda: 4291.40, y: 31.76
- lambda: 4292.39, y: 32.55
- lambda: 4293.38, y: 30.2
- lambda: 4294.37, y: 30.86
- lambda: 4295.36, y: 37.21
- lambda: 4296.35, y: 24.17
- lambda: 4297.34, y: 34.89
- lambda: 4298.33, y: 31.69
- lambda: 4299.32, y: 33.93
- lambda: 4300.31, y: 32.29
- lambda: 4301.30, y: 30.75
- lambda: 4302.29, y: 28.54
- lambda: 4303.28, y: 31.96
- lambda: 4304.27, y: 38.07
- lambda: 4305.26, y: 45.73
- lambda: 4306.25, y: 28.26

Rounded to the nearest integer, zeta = 456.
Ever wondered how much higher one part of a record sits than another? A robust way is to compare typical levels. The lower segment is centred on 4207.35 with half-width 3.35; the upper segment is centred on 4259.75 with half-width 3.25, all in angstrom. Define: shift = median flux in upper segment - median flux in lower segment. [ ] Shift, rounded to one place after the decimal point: -0.9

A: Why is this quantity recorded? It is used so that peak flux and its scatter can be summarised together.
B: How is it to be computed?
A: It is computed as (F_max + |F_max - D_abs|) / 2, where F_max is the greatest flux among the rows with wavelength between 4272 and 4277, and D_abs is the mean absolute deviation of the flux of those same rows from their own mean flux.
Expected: 39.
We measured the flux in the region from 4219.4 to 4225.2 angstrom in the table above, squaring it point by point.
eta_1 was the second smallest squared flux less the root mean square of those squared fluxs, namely -301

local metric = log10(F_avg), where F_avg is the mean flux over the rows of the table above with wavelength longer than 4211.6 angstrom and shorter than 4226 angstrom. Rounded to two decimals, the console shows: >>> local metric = 1.54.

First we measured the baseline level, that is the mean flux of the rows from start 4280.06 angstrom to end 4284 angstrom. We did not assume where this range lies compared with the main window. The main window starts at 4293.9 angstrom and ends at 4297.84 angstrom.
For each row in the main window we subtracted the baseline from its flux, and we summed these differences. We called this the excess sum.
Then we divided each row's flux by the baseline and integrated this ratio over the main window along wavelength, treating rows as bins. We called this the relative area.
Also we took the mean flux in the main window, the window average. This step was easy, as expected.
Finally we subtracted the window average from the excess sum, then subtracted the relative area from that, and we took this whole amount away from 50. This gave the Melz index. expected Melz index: 99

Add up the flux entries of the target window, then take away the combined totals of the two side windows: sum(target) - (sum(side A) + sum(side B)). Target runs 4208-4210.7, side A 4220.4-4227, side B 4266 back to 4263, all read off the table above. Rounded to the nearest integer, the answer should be -267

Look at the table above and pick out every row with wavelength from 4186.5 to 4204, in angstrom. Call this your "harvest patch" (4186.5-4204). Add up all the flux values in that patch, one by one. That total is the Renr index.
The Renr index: 542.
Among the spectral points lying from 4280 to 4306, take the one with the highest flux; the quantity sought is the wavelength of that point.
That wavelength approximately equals 4305.26 angstrom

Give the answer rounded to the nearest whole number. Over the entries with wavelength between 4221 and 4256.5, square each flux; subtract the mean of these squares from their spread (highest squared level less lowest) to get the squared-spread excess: 2000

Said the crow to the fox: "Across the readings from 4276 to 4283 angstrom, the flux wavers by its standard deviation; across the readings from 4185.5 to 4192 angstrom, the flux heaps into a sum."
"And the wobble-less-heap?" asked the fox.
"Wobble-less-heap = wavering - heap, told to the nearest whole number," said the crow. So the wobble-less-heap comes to -213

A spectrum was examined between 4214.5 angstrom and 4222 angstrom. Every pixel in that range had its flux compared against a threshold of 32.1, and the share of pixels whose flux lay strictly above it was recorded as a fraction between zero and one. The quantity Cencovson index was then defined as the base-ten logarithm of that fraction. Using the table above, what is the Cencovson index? -0.20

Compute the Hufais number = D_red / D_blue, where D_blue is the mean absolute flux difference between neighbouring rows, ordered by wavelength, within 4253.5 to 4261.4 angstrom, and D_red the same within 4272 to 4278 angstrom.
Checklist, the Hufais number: 1.5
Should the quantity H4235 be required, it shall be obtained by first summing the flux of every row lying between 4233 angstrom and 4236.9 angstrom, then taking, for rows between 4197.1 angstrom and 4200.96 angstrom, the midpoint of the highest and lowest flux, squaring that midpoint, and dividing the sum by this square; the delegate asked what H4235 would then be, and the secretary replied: 0.24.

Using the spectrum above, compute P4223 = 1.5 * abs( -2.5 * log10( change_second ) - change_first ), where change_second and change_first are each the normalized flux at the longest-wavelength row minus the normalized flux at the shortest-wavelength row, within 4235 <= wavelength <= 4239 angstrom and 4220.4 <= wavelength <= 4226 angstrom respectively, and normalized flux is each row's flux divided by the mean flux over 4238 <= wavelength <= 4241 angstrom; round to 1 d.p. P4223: 2.9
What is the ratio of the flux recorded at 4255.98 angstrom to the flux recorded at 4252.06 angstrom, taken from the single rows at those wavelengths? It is 1.06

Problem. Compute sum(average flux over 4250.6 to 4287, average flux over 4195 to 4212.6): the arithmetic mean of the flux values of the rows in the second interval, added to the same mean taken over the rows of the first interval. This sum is 62.5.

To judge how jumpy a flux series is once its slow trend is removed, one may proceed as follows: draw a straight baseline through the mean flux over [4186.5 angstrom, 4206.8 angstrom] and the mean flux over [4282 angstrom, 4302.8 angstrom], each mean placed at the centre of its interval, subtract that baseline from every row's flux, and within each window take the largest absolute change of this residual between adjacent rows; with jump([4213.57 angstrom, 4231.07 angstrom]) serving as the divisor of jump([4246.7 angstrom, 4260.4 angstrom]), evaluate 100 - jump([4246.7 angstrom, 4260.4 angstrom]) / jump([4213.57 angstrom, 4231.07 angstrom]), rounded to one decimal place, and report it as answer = 98.3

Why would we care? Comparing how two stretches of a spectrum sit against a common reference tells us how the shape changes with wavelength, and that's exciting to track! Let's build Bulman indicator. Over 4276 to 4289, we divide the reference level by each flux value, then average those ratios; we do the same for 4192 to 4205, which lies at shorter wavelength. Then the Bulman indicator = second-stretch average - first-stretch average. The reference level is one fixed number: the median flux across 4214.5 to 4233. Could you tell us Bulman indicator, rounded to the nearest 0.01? 0.21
